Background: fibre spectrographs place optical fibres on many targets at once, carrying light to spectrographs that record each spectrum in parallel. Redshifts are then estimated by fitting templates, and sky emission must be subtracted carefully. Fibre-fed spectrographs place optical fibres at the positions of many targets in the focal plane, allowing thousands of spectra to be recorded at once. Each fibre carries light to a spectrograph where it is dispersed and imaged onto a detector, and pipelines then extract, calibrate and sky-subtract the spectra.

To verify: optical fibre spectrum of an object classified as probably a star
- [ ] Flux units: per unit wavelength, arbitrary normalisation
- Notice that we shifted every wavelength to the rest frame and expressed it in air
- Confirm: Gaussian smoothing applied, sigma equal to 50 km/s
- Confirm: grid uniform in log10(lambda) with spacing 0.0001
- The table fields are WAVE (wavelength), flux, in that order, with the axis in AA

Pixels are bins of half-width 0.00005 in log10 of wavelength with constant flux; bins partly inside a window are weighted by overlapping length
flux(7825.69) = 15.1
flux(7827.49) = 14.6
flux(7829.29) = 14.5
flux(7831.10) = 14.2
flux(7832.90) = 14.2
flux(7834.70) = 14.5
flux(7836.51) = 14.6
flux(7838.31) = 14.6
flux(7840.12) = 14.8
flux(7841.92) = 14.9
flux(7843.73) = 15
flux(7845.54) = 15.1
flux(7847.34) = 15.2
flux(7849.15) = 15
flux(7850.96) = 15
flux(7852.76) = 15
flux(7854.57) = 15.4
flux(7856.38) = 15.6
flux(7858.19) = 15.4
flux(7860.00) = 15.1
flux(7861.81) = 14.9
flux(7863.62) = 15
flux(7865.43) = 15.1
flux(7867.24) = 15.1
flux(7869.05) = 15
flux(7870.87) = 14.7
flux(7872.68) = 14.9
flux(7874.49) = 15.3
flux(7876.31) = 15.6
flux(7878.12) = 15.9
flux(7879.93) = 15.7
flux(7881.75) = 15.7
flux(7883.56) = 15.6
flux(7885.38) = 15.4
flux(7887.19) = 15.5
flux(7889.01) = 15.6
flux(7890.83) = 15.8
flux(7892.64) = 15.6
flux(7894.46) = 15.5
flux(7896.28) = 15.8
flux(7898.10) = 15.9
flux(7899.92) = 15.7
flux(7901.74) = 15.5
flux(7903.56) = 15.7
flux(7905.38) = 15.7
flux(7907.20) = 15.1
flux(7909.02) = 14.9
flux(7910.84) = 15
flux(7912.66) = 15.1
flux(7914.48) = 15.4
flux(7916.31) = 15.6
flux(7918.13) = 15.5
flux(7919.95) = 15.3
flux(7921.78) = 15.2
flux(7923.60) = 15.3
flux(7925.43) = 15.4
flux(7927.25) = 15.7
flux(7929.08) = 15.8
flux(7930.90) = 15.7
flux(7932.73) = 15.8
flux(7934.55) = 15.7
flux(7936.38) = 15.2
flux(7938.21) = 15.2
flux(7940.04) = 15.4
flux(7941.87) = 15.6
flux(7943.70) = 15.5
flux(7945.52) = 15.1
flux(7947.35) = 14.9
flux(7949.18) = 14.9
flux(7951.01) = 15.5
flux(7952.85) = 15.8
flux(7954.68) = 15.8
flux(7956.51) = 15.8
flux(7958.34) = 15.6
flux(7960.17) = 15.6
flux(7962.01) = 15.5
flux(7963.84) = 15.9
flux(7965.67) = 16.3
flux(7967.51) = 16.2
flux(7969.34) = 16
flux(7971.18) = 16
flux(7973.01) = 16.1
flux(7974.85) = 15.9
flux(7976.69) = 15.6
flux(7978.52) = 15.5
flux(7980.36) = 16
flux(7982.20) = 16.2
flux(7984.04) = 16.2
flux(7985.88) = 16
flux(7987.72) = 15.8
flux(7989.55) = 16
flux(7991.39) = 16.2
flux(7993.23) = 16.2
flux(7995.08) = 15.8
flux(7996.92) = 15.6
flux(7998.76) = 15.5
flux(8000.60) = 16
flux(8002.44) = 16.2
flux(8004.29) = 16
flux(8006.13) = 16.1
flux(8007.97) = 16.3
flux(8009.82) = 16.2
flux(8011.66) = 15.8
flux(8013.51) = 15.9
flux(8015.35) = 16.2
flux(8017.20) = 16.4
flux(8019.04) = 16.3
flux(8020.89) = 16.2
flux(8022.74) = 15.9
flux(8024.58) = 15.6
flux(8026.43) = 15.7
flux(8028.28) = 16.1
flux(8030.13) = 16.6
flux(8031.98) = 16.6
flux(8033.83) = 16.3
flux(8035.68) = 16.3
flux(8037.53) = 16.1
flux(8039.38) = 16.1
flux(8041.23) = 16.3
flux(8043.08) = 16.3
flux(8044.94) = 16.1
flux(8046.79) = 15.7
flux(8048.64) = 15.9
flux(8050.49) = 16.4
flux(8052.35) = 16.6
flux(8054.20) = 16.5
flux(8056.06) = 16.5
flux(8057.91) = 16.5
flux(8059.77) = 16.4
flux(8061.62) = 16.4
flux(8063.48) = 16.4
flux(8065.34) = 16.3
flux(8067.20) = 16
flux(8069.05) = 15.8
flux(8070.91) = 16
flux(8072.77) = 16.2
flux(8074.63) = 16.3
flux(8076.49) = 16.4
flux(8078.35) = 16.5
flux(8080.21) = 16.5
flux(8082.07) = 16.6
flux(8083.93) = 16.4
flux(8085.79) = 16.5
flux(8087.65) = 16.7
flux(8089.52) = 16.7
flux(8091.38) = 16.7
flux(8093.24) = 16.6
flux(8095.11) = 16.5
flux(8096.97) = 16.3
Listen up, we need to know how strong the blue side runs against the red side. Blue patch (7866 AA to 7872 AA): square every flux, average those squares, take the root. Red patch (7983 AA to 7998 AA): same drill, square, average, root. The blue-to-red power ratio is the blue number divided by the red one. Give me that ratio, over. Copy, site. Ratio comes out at 0.93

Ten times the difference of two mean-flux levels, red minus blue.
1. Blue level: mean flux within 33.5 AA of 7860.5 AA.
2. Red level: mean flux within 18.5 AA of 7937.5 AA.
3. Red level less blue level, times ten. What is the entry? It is 3.3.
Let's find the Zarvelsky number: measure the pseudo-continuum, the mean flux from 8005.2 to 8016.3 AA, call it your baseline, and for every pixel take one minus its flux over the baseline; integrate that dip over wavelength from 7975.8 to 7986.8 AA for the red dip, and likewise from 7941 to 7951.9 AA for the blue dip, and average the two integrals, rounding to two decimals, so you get 0.34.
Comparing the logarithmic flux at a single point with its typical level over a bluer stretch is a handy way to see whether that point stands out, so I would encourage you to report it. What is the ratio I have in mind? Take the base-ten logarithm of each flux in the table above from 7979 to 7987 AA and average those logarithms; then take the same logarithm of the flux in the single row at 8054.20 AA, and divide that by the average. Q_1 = 1.01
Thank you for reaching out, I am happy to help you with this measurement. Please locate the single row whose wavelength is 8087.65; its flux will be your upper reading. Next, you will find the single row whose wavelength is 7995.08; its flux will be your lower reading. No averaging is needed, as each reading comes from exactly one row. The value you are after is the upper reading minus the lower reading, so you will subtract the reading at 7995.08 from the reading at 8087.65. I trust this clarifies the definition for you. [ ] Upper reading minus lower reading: 0.9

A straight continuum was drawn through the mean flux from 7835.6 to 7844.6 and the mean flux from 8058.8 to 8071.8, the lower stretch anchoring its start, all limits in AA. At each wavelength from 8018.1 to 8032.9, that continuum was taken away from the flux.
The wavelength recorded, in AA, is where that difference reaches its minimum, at 8024.58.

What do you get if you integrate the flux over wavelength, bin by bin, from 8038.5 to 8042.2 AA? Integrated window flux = 60.0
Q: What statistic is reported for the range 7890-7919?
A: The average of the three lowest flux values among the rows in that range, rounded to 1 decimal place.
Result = 15.0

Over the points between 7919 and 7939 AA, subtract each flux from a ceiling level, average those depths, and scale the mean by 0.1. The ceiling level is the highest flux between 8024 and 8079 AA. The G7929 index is 0.11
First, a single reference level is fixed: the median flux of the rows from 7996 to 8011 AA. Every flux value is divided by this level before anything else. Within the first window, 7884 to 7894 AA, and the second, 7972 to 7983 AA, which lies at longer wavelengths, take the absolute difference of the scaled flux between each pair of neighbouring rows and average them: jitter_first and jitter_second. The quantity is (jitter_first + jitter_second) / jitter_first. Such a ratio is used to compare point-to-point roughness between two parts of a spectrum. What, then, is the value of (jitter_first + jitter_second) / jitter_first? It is 2.73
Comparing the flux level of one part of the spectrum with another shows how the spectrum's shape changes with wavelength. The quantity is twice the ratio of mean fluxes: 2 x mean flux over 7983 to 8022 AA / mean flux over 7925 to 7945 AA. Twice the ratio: 2.06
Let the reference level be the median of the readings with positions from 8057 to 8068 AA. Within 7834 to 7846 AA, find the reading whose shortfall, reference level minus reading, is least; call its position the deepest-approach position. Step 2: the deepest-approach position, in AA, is 7845.54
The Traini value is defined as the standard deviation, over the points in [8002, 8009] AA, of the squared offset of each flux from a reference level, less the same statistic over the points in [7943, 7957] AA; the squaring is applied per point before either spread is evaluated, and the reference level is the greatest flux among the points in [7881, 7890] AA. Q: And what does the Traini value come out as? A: -0.17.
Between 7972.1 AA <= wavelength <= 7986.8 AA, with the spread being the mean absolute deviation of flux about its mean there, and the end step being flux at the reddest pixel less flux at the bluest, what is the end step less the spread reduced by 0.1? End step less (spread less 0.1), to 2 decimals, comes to -0.20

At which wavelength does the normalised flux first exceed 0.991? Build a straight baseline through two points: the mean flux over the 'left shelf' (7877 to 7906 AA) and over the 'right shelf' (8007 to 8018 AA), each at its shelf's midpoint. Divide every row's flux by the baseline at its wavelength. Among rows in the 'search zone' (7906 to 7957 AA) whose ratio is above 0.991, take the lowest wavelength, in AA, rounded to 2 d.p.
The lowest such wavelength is 7927.25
